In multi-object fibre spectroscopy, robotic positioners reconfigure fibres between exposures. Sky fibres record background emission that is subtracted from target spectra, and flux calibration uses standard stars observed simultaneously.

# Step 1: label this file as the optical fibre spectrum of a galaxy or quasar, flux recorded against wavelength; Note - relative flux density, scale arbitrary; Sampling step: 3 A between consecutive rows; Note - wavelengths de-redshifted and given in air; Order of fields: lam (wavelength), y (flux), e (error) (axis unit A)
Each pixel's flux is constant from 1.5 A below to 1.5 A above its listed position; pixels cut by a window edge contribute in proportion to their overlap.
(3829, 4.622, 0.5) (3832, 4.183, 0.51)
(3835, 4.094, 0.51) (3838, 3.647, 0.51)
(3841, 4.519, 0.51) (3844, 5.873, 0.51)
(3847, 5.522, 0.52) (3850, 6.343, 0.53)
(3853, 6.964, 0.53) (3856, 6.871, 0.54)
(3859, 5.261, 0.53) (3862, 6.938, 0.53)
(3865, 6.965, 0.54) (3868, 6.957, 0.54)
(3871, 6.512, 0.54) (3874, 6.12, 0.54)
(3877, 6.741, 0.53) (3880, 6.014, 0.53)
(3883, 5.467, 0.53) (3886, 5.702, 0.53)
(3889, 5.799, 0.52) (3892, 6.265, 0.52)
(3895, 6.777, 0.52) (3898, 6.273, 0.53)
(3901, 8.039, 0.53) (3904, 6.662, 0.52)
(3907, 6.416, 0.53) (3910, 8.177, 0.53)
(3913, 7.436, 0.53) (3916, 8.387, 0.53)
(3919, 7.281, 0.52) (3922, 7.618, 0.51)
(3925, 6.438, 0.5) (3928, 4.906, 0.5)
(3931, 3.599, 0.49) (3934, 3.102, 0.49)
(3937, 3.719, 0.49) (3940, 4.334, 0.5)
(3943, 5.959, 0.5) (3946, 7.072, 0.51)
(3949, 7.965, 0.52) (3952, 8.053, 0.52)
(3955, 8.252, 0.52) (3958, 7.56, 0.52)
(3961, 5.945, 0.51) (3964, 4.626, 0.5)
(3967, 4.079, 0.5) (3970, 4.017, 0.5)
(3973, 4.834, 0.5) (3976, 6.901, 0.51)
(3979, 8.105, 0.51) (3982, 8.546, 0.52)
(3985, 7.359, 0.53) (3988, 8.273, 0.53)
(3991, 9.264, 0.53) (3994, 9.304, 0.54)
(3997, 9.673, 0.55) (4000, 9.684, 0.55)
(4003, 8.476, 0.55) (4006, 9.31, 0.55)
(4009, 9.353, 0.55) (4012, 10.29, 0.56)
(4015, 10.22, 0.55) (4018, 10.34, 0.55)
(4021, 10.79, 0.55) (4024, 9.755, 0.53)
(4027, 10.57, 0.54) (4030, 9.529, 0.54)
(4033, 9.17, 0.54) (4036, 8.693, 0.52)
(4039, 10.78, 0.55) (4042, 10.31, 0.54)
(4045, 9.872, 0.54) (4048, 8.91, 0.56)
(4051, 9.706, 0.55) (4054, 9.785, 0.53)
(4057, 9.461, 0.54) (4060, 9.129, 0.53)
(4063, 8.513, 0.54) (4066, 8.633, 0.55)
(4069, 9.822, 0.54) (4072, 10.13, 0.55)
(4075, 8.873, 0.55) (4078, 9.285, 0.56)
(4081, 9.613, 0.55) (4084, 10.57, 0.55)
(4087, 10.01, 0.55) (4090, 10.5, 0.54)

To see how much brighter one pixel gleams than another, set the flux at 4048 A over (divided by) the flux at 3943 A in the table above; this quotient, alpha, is 1.5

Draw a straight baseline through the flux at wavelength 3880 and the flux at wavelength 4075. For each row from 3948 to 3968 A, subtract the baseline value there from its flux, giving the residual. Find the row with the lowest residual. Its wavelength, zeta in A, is 3967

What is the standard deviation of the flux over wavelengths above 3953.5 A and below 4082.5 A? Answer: 1.7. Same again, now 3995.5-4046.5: 0.7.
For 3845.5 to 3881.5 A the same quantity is 0.6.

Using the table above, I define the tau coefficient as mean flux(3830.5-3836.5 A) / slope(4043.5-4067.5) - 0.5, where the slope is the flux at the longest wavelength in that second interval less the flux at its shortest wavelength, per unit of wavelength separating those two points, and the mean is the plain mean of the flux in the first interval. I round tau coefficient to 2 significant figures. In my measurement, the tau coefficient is -71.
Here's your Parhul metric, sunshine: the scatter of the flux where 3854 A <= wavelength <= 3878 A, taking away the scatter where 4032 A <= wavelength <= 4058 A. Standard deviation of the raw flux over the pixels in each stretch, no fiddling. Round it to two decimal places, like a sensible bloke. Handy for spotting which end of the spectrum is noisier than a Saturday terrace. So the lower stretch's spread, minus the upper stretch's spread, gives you -0.07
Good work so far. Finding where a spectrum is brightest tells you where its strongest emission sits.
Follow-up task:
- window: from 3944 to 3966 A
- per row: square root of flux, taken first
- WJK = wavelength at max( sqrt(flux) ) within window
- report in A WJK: 3955 A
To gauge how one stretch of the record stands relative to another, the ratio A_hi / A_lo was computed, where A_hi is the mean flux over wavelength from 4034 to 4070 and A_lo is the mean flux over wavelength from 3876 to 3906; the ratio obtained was 1.49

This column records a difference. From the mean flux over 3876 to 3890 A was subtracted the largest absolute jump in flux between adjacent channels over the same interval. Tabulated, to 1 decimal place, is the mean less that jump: 5.2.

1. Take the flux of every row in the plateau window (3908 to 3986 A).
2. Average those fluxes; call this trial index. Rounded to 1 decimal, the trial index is 6.3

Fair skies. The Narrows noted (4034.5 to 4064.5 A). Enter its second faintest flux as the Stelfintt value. 8.693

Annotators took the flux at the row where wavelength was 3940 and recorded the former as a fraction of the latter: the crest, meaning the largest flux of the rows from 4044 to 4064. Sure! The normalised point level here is 0.44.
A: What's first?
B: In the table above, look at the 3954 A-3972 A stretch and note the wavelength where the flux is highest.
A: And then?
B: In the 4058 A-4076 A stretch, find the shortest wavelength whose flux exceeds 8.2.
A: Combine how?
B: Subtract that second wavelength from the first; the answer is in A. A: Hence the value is -105 A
